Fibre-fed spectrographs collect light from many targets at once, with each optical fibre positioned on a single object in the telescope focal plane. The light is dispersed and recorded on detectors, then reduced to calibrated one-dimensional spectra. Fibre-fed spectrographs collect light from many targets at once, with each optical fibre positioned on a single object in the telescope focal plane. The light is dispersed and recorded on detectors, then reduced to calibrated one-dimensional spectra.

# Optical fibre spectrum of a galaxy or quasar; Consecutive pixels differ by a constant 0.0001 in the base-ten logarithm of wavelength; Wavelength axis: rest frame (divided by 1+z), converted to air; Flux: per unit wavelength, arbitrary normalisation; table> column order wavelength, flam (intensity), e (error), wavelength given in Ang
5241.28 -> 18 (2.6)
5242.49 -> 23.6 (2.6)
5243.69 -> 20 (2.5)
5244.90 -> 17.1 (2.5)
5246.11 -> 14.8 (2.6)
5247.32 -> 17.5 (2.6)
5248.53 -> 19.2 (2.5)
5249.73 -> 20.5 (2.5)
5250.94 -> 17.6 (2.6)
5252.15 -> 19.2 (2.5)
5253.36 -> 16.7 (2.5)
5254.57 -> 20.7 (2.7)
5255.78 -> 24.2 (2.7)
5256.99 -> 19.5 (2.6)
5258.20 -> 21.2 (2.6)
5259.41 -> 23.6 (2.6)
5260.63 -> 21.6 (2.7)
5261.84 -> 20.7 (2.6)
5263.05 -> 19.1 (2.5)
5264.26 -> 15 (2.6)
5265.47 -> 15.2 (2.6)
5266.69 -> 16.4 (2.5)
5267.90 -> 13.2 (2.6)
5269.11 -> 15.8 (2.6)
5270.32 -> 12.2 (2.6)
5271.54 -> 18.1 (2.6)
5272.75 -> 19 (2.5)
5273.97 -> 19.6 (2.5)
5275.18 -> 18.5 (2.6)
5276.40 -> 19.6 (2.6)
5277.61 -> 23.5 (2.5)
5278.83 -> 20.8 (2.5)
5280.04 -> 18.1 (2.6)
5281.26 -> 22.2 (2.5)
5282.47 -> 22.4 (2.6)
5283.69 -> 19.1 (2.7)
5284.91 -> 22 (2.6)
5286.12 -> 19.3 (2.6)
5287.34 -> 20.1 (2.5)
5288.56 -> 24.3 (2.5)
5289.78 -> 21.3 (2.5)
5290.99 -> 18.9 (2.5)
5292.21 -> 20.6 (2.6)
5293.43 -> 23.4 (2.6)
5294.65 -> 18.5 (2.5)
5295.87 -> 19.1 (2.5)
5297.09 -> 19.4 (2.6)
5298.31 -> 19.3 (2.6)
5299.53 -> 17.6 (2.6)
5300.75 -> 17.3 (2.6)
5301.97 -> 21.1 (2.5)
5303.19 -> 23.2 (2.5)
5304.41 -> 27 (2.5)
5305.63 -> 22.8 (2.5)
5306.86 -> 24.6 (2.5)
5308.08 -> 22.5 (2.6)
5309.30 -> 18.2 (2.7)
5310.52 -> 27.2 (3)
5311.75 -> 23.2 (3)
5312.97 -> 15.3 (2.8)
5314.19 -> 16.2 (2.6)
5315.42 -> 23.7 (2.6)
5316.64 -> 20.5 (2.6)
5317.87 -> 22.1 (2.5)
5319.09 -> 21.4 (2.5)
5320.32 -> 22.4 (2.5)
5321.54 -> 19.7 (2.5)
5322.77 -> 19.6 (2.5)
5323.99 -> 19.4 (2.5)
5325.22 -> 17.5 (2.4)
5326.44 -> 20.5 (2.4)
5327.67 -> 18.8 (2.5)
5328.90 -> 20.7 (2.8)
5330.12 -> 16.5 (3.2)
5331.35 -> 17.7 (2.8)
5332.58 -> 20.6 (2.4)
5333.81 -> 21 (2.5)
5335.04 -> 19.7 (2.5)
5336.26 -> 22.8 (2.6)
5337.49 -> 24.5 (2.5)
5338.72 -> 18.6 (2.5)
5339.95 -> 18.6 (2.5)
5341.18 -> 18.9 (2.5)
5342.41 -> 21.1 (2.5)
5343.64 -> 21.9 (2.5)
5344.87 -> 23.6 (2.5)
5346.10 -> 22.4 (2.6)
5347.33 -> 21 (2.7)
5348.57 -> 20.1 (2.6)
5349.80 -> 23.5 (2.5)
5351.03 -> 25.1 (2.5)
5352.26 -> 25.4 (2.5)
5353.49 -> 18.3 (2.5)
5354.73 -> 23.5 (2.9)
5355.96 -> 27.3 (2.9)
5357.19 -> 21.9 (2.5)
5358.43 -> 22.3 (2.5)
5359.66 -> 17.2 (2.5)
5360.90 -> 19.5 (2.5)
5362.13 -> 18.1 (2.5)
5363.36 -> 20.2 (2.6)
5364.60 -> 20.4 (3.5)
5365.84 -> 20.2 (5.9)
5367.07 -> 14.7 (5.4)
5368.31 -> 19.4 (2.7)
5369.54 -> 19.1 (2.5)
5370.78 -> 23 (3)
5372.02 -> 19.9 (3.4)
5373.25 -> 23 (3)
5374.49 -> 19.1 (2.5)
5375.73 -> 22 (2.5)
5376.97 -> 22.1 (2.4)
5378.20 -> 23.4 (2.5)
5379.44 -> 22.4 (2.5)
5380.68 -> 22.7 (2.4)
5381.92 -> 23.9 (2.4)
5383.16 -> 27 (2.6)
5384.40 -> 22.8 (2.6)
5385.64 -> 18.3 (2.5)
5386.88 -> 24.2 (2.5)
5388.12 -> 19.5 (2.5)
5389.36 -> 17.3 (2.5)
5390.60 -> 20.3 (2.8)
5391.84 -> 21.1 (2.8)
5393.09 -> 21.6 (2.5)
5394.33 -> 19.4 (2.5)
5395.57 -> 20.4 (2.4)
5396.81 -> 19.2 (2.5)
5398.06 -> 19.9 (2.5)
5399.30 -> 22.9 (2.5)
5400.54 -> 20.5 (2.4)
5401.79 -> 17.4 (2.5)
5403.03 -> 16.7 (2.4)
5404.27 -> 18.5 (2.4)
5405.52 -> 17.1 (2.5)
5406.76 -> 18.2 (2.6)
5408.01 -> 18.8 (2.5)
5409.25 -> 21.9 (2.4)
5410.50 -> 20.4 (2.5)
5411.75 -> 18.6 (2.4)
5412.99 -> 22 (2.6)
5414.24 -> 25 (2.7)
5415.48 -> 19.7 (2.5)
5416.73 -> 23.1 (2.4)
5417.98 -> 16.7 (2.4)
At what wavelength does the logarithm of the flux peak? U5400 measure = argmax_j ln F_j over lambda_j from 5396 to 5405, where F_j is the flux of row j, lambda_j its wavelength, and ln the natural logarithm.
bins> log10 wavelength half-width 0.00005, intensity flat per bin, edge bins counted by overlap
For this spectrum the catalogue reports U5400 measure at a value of 5399.30 Ang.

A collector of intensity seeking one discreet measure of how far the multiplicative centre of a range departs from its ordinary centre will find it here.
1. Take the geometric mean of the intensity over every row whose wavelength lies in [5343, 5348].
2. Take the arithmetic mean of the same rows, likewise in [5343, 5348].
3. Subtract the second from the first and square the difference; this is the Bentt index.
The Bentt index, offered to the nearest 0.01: 0.00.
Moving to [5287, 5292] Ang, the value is 0.01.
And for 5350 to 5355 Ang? 0.04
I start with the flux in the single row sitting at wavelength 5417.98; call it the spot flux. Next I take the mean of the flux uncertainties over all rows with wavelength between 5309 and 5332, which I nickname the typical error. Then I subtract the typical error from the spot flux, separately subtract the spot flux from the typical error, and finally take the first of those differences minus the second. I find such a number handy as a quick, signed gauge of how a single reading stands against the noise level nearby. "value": 28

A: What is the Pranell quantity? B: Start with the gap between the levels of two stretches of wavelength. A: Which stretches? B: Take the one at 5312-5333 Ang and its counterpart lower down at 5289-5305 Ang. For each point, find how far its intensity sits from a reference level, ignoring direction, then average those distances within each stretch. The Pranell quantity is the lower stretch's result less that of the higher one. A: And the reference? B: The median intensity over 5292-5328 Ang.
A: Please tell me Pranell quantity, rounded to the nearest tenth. 0.2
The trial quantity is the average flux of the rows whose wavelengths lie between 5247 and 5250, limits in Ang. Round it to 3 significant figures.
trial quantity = 19.1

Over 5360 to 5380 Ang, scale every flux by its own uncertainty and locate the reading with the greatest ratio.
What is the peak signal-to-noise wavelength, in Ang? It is 5378.20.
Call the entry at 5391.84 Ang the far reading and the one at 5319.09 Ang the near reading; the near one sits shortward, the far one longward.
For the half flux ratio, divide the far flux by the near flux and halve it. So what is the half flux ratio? 0.49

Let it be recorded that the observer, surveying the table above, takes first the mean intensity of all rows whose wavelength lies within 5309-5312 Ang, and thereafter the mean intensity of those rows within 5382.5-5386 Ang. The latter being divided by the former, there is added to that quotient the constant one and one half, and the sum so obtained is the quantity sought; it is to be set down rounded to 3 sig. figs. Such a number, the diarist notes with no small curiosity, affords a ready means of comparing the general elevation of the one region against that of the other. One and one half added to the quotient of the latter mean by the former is 2.49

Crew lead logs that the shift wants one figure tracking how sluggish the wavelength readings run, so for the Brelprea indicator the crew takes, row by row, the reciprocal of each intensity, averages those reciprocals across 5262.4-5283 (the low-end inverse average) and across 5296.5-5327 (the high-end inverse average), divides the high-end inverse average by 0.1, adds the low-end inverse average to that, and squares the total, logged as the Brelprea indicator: 0.298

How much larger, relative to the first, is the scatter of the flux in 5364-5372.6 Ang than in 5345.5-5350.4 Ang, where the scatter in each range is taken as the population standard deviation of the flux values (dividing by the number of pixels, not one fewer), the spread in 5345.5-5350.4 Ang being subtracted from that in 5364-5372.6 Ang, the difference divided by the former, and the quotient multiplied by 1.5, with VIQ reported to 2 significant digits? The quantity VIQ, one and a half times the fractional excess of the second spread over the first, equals 1.1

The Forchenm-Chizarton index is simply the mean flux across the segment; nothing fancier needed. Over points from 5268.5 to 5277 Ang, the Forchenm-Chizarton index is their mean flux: 17.5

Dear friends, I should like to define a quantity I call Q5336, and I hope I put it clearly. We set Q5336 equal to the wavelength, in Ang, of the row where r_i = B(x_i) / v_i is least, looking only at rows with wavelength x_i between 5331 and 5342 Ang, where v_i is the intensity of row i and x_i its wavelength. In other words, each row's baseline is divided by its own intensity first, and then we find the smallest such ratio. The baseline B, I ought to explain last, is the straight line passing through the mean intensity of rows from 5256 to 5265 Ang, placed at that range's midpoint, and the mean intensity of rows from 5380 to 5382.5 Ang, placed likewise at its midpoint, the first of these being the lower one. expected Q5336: 5337.49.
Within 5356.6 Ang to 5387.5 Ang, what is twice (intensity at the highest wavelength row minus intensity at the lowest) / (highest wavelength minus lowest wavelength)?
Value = 0.15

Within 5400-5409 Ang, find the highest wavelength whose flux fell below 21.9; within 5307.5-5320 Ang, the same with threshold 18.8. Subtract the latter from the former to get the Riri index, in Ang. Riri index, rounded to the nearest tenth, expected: 93.8 Ang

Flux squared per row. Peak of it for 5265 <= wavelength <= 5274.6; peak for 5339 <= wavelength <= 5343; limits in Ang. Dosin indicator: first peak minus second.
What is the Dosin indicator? -61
